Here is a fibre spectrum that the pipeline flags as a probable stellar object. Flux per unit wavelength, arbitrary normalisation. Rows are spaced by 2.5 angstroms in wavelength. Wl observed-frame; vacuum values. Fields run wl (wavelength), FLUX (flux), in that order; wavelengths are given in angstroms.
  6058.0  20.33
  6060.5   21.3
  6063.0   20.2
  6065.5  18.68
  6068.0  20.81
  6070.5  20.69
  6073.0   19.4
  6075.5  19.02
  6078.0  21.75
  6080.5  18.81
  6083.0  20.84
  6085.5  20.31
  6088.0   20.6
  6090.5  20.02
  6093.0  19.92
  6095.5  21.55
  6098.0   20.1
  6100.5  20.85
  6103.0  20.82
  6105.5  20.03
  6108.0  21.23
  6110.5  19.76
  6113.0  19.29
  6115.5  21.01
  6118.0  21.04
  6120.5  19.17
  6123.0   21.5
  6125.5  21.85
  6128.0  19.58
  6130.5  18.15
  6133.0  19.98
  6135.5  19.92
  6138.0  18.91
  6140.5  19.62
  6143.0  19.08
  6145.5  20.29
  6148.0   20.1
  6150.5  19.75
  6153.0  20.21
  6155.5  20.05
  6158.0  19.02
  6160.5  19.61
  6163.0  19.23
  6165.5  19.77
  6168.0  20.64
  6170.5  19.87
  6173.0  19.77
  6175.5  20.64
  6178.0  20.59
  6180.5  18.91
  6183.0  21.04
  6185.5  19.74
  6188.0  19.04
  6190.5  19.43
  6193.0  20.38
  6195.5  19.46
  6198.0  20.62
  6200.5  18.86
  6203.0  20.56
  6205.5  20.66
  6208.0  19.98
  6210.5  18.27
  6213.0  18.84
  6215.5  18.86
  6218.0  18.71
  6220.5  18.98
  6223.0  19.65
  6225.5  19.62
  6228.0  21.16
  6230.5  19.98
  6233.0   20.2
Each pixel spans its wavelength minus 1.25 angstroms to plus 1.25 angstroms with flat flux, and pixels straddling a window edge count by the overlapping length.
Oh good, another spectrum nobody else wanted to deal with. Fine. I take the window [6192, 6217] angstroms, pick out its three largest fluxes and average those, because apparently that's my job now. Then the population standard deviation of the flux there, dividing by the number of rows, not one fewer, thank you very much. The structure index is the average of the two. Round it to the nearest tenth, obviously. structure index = 10.7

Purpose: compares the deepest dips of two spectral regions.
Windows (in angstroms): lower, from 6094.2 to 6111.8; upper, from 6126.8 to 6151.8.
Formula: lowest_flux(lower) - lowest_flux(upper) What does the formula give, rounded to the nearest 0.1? 1.6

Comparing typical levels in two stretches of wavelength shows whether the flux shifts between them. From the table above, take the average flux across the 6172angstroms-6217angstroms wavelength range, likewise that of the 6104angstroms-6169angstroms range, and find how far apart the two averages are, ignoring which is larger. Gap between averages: 0.20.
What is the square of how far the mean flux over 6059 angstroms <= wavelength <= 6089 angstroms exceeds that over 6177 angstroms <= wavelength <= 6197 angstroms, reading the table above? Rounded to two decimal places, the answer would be 0.14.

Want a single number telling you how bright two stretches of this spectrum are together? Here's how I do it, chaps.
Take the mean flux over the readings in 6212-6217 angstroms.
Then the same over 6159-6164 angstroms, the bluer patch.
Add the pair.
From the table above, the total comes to 38.3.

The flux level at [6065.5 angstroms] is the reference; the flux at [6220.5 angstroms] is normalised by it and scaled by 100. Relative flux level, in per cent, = 102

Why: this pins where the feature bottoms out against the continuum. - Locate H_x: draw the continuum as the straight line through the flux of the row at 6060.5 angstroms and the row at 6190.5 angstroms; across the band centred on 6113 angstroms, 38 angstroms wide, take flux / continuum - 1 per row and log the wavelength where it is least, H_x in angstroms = 6130.5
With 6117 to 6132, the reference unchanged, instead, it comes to 6130.5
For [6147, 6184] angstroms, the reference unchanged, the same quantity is 6158.0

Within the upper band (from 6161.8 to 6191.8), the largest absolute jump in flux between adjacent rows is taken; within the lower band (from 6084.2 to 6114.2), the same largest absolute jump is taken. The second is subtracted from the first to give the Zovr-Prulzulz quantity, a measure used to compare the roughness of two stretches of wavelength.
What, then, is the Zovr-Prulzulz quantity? 0.50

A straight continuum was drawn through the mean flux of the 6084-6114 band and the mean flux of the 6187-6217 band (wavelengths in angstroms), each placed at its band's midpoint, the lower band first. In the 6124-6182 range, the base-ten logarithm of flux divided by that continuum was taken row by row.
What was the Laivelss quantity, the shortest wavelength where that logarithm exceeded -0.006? 6125.5 angstroms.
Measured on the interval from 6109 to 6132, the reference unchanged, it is 6115.5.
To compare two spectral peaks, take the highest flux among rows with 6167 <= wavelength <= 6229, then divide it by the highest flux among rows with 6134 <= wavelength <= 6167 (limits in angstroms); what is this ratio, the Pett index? 1.04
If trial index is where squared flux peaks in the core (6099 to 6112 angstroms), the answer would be 6108.0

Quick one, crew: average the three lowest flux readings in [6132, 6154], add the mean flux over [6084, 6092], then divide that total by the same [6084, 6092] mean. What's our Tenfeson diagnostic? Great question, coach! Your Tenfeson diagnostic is 1.95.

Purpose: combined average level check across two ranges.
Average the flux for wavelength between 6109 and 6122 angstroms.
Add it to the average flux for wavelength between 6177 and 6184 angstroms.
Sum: 40.2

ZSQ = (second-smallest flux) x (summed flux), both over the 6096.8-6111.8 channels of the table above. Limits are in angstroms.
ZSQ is 2459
